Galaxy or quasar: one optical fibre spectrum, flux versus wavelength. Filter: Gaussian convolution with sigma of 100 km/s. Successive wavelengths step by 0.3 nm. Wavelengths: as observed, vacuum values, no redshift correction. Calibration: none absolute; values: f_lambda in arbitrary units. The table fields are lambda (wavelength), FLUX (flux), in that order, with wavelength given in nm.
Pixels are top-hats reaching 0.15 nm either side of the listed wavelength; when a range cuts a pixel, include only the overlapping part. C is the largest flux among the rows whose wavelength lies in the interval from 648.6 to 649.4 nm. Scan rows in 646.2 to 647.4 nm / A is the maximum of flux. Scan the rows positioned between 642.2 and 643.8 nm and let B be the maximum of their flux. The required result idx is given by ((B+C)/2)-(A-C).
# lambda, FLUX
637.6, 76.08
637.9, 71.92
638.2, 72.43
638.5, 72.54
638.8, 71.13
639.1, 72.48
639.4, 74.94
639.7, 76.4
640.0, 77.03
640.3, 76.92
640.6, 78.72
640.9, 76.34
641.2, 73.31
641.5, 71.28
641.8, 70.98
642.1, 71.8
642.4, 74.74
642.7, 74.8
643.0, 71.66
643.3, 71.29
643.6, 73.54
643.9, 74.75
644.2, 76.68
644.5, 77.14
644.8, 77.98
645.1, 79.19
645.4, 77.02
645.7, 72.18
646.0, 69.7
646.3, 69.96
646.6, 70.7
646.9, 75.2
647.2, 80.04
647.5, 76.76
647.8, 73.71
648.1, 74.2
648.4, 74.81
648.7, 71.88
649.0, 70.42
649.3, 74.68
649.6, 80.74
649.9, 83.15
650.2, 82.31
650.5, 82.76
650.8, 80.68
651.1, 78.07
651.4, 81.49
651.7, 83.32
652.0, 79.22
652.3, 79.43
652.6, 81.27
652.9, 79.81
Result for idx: 69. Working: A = 80.04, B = 74.8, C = 74.68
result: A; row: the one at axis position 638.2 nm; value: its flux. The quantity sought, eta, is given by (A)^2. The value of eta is 5246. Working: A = 72.43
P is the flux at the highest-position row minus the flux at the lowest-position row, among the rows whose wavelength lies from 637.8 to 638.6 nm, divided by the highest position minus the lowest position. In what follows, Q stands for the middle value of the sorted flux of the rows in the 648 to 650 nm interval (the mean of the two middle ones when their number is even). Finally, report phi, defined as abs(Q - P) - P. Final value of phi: 73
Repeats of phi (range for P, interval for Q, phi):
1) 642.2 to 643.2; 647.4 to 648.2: 84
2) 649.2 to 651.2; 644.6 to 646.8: 68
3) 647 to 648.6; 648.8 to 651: 89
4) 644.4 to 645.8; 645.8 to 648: 82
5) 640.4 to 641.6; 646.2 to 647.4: 89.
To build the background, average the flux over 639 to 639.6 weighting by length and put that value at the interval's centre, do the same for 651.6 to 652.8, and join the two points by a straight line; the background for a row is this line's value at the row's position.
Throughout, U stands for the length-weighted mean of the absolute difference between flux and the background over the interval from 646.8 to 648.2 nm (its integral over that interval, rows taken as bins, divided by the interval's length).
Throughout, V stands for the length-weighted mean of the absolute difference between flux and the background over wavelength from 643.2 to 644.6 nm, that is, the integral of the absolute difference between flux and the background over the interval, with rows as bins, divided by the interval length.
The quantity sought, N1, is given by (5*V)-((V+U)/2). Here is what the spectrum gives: 7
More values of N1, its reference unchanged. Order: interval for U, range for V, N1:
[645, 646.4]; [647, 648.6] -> 13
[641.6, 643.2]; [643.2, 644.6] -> 7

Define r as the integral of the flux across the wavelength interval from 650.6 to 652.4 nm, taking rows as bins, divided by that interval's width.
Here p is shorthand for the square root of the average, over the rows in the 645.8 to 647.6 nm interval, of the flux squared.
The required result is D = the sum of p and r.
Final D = 154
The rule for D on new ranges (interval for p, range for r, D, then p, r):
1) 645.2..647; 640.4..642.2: 146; 72.5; 73.9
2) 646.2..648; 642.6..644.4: 148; 74.5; 73.9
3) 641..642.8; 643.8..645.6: 150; 72.8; 77.1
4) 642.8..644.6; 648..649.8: 149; 74.2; 74.7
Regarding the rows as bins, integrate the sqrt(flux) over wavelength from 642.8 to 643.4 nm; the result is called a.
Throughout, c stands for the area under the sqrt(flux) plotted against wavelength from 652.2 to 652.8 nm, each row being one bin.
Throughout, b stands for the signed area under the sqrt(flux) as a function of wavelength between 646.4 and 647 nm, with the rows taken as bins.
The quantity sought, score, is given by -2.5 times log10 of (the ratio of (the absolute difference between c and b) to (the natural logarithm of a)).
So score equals 1.9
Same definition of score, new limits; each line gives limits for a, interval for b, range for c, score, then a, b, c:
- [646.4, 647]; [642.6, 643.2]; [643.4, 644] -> 4.3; 5.11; 5.12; 5.16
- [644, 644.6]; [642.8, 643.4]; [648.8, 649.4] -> 4.9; 5.26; 5.08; 5.10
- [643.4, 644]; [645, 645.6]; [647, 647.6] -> 4.5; 5.16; 5.28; 5.31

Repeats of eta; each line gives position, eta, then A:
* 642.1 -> 5155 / 71.8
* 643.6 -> 5408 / 73.54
